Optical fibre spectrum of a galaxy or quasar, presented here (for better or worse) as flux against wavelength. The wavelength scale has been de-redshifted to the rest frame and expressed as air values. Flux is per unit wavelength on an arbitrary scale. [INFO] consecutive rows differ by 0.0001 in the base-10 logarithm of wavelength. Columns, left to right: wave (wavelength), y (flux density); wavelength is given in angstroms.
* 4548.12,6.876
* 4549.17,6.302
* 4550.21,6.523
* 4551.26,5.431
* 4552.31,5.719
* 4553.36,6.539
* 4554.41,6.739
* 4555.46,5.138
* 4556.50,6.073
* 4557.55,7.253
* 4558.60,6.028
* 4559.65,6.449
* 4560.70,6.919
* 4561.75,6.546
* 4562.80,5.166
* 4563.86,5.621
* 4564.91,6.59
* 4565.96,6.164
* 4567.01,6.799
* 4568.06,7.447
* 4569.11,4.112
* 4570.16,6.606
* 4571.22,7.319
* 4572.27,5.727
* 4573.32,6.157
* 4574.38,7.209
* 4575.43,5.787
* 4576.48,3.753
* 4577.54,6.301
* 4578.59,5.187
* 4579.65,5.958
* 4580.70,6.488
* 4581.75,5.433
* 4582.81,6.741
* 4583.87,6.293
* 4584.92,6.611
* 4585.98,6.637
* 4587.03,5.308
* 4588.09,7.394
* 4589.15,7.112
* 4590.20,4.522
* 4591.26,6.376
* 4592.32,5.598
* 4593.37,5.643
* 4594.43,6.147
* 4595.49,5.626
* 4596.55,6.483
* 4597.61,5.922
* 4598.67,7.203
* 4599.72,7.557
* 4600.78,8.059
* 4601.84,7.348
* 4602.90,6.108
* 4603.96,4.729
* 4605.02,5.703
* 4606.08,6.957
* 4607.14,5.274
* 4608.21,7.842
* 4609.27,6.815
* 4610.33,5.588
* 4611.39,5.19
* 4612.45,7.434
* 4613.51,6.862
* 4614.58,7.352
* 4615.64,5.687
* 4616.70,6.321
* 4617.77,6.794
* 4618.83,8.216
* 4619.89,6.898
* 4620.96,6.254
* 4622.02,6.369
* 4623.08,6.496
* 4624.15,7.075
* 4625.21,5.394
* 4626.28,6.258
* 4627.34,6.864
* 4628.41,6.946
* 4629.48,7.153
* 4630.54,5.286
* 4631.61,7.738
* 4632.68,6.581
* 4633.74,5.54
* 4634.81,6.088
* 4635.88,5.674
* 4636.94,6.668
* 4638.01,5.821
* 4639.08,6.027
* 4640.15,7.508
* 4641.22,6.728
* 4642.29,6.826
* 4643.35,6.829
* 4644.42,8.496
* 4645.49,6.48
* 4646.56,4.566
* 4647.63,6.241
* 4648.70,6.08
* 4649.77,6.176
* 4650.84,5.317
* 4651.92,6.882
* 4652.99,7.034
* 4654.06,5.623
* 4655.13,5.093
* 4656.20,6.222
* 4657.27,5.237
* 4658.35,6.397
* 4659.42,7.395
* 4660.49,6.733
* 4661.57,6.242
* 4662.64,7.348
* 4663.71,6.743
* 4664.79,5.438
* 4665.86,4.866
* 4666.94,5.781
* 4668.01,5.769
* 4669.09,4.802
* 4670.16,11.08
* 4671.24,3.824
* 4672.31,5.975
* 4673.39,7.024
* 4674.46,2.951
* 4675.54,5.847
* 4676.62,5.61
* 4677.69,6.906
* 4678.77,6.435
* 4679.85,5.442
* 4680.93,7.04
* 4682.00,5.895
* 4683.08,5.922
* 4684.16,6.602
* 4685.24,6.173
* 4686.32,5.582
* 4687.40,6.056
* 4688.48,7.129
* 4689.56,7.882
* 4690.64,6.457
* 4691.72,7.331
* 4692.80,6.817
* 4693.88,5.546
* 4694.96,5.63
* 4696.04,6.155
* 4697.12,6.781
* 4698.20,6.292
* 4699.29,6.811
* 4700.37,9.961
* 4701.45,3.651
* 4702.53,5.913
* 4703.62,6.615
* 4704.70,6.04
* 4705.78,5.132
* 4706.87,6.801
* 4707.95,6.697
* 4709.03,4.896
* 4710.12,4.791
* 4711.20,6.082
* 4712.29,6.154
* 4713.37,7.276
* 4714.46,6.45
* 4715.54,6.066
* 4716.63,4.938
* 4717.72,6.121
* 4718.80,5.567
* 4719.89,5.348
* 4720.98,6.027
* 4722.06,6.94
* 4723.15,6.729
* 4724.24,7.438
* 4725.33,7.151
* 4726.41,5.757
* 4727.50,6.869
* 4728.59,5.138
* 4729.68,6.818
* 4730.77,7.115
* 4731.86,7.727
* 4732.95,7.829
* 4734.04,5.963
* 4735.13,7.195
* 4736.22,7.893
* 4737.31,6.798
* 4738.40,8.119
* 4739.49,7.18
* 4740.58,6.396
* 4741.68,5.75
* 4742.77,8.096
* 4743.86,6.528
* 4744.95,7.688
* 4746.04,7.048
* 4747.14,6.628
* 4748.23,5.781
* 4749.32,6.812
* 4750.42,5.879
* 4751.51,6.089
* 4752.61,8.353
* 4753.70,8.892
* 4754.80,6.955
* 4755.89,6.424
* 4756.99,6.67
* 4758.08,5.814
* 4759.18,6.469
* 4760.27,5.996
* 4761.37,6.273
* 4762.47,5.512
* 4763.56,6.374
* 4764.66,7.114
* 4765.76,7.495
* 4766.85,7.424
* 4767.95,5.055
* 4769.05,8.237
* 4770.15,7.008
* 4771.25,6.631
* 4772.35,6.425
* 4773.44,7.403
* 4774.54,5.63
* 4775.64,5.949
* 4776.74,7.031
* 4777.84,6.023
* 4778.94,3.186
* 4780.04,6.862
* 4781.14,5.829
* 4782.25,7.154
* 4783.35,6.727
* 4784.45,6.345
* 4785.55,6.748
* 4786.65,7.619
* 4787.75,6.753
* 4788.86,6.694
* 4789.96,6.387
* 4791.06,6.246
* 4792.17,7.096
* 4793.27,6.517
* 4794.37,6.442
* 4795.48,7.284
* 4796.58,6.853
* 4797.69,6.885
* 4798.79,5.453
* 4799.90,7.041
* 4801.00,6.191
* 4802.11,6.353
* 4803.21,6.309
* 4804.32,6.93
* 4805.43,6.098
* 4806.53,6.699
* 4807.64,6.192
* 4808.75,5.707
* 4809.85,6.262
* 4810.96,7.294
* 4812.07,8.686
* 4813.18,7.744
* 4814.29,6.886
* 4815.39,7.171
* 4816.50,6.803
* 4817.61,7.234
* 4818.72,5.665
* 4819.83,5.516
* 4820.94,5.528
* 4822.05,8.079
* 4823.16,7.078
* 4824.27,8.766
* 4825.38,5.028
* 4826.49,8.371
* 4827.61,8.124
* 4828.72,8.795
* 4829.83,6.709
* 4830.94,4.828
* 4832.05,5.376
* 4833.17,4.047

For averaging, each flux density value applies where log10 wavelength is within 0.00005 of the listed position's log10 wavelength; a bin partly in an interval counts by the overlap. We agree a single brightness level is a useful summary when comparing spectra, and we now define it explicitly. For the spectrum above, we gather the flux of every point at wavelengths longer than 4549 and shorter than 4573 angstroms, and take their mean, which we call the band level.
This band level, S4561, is 6.2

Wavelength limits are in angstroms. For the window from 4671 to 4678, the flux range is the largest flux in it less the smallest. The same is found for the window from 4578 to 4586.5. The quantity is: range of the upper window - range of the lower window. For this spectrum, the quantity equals 2.5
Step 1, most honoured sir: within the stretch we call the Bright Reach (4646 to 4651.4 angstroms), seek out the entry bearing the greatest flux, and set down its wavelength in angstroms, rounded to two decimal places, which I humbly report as 4647.63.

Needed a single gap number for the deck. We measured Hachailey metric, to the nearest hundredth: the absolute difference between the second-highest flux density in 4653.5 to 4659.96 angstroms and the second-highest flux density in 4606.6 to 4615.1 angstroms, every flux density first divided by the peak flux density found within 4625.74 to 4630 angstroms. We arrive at 0.14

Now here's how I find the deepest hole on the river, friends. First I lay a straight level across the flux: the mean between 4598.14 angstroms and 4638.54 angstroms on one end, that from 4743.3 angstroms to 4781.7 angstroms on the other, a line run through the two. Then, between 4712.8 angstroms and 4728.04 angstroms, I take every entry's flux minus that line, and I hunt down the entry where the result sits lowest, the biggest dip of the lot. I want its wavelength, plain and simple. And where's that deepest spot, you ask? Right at 4716.63 angstroms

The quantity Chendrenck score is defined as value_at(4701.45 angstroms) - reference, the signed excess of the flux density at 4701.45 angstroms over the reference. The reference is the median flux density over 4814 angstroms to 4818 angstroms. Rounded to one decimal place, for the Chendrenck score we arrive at -3.4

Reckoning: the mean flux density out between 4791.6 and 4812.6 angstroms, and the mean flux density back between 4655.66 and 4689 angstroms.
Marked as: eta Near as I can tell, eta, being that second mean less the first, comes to -0.5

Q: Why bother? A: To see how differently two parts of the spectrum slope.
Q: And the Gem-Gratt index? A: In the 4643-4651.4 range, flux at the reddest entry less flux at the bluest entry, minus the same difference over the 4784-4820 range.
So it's -0.68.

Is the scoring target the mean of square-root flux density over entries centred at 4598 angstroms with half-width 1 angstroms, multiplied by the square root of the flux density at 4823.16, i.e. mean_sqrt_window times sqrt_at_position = 6.8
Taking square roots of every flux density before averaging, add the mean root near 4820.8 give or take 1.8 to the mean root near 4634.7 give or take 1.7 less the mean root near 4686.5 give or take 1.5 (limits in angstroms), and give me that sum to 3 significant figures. 2.48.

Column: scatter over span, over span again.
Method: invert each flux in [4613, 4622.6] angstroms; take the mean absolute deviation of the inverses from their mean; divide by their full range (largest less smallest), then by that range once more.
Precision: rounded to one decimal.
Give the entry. 4.0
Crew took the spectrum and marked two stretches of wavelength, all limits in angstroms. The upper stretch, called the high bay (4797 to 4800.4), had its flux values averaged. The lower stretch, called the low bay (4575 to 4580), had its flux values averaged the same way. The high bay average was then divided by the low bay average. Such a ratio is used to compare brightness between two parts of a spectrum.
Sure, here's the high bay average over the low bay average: 1.20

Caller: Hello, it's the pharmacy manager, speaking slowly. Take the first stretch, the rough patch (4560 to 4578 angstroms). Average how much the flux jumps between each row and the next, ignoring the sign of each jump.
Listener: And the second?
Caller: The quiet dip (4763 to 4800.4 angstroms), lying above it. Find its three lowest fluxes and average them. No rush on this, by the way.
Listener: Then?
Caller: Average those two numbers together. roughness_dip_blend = 2.9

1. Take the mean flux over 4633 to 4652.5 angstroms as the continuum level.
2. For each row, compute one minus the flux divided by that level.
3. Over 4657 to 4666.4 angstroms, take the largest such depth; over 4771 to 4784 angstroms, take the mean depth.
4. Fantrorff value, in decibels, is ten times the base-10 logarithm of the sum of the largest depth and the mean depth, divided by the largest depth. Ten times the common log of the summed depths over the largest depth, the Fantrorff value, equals 0.3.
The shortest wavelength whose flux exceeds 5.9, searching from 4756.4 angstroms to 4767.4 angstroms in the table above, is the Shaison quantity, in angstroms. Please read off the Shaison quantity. 4756.99 angstroms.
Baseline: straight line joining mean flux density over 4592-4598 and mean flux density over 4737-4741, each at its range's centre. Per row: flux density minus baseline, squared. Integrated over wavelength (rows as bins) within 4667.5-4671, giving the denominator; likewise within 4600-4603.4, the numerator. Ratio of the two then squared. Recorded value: 0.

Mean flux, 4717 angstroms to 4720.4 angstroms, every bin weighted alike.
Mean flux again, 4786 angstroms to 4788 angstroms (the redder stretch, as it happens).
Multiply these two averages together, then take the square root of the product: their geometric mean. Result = 6.39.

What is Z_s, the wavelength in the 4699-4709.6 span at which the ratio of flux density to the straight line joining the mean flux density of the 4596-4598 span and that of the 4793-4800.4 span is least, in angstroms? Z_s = 4701.45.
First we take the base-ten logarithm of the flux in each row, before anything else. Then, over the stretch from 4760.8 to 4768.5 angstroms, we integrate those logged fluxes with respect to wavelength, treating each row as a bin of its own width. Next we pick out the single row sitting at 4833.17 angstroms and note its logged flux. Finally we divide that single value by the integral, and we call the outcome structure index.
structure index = 0.098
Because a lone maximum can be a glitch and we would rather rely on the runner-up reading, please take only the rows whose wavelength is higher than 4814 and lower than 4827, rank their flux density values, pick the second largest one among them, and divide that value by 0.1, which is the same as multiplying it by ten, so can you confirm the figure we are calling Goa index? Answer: 83.7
